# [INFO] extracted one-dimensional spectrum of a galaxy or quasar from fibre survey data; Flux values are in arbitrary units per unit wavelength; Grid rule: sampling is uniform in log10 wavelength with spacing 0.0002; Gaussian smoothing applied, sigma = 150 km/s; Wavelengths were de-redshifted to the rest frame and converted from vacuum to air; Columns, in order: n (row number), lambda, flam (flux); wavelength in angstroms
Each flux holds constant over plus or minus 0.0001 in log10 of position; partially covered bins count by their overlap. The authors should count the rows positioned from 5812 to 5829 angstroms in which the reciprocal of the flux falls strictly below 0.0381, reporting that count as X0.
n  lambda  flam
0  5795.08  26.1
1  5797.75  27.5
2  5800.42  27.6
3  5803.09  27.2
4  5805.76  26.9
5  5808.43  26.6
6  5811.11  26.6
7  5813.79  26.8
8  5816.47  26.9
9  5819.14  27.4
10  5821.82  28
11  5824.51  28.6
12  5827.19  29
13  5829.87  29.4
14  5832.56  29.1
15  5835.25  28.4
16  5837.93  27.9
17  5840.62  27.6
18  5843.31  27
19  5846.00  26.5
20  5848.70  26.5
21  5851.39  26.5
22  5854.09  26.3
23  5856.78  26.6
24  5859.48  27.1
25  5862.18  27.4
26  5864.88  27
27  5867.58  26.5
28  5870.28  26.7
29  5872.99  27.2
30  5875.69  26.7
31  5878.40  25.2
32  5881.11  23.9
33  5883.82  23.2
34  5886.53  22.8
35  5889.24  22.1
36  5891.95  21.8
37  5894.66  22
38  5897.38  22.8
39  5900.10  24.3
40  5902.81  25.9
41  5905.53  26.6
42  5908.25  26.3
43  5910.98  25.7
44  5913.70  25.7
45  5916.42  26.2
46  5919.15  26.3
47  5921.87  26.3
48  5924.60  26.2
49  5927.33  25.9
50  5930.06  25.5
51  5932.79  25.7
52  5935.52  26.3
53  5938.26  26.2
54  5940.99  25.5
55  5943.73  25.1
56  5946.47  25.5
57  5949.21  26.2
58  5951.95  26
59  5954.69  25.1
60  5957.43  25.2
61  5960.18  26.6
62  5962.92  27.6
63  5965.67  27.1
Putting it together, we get 6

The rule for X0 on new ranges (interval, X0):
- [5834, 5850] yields 6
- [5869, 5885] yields 3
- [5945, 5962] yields 1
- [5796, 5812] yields 6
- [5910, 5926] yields 2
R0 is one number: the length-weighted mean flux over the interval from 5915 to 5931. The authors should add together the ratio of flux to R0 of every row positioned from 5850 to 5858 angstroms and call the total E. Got 3.04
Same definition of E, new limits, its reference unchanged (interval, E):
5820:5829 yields 3.28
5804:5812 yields 3.07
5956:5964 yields 3.04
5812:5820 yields 3.11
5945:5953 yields 2.98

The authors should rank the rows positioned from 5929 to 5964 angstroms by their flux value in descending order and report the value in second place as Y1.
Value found 26.6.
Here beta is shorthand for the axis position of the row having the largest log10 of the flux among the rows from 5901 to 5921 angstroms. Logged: 5905.53 angstroms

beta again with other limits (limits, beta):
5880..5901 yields 5900.10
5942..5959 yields 5949.21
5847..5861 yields 5859.48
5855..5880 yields 5862.18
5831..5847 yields 5832.56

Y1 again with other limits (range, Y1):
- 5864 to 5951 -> 27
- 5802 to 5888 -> 29.1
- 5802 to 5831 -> 29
